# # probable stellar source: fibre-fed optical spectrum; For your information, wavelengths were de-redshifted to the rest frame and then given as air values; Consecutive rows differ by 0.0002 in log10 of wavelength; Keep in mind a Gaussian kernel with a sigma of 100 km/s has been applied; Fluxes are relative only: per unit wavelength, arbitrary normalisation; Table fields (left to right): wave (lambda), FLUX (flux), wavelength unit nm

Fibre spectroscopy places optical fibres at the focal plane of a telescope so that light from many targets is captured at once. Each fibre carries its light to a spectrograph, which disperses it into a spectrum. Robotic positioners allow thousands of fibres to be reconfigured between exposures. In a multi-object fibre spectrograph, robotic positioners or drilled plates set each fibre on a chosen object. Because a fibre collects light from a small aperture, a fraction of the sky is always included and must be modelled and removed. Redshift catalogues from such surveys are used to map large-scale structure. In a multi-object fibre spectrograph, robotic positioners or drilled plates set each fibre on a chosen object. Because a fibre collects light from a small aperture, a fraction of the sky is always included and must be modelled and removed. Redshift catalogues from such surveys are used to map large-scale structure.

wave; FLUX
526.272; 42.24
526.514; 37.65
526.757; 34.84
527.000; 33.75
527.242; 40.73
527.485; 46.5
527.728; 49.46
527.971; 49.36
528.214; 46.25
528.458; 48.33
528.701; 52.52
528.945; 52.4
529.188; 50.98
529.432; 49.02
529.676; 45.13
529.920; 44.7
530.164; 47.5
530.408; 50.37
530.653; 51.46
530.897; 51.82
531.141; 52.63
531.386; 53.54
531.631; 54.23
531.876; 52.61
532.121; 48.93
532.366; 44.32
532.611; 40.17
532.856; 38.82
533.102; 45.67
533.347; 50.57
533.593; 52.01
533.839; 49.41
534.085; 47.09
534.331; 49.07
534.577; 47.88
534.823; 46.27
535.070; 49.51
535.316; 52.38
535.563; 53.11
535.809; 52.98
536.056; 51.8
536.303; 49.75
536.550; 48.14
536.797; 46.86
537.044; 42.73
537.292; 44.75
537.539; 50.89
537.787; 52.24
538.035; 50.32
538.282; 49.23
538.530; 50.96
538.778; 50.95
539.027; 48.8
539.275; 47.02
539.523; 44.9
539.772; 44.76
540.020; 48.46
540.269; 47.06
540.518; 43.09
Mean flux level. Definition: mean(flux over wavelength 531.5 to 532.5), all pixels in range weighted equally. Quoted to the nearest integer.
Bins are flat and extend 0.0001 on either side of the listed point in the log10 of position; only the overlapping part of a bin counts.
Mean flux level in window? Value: 50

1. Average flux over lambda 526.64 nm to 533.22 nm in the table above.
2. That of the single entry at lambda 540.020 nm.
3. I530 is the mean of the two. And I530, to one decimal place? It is 47.9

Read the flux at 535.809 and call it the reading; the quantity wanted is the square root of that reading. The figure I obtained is 7.3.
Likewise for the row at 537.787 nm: 7.2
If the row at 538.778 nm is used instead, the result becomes 7.1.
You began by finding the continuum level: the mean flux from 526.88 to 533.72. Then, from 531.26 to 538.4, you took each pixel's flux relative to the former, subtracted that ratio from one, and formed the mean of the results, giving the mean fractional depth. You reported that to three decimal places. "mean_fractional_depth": -0.017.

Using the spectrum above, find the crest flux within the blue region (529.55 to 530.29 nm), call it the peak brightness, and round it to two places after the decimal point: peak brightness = 47.50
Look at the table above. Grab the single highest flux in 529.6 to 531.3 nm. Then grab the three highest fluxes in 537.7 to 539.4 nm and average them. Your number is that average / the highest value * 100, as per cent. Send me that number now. 98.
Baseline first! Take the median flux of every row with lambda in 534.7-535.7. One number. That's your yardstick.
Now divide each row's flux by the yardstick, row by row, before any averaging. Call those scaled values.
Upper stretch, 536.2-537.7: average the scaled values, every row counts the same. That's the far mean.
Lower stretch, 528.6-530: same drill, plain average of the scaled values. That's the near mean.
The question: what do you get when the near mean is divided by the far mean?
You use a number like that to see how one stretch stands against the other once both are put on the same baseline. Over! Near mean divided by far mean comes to 1.041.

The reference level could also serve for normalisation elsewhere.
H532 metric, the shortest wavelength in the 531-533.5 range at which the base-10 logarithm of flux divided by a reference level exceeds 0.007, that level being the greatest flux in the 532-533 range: 531.141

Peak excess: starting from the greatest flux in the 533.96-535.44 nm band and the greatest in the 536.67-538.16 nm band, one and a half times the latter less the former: 26.0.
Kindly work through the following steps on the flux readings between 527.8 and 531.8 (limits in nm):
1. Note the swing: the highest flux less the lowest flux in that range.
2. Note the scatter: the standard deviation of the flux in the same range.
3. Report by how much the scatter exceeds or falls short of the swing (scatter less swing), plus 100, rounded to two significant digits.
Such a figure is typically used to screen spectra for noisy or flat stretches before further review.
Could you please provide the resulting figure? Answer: 93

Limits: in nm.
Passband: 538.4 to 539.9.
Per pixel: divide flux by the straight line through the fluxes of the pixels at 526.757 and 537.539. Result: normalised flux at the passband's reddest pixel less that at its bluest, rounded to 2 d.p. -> -0.15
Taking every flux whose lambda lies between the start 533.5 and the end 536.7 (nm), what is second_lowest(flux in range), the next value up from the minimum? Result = 47.09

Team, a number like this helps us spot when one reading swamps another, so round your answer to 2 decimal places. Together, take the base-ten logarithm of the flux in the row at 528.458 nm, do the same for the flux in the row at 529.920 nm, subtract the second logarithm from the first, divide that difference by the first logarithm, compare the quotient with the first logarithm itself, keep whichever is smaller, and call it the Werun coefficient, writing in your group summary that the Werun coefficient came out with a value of 0.02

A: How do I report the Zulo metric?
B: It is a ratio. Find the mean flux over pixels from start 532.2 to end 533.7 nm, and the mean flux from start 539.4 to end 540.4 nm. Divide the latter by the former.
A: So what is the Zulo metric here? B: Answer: 1.02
